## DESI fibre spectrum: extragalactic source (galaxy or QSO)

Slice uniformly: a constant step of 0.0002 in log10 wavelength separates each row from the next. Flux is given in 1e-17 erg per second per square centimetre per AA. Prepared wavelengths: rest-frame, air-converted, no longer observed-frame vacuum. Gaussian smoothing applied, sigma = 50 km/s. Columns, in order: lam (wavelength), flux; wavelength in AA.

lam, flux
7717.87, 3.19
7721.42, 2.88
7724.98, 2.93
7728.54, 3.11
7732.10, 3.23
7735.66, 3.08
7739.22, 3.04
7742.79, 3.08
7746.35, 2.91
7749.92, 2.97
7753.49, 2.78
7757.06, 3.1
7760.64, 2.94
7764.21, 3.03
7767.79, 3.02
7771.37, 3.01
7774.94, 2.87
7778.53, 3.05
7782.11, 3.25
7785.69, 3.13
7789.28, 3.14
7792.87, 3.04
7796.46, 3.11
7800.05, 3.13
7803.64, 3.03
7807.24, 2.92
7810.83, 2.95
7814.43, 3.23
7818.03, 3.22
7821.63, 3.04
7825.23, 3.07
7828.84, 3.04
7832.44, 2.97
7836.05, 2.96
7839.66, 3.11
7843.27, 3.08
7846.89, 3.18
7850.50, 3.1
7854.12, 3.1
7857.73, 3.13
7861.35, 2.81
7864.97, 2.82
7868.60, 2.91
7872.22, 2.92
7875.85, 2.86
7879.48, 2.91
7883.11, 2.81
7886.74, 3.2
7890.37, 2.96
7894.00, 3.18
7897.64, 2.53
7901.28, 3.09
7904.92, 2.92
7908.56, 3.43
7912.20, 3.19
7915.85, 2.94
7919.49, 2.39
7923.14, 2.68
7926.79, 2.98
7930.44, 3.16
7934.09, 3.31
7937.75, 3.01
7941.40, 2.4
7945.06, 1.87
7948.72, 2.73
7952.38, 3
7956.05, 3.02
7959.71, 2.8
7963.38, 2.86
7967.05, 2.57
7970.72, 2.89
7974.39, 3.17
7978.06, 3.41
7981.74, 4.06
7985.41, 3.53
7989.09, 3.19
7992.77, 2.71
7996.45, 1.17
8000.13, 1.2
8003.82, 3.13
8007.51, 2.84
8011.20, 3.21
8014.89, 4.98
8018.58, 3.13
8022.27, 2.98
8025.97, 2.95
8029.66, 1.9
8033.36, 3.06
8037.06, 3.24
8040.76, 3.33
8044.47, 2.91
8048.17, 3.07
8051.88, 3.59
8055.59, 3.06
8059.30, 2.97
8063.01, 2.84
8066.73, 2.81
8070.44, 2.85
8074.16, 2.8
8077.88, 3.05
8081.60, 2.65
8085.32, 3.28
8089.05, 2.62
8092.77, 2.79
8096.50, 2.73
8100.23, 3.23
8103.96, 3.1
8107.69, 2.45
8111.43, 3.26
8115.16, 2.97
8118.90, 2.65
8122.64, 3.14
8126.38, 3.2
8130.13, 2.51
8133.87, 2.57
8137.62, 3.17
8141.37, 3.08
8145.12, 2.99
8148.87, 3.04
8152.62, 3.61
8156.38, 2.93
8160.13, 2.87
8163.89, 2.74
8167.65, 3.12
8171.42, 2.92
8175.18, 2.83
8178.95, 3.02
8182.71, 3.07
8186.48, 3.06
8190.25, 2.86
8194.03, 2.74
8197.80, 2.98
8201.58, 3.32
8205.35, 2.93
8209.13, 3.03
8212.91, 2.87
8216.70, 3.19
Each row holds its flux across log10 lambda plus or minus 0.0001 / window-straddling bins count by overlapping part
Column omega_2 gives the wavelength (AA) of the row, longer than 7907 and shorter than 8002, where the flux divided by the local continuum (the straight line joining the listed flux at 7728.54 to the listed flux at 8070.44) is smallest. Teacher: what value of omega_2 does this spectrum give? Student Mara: 7996.45 AA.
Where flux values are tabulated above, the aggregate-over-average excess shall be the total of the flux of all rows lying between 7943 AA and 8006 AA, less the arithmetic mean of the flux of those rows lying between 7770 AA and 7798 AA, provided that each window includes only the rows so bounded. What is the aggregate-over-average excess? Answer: 44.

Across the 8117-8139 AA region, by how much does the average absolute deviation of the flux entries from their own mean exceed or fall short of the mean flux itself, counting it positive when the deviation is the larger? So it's -2.6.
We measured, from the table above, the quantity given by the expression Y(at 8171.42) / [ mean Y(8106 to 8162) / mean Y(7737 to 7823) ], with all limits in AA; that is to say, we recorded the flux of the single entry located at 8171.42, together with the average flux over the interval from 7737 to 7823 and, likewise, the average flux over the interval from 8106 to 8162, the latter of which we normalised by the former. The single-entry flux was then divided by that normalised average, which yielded 3.00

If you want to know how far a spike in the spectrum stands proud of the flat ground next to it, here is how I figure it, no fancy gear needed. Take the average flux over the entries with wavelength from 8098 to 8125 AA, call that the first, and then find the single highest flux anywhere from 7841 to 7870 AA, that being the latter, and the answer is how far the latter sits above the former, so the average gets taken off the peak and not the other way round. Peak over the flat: 0.21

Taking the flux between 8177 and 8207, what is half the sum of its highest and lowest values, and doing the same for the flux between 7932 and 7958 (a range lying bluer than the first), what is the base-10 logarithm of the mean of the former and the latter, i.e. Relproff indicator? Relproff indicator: 0.449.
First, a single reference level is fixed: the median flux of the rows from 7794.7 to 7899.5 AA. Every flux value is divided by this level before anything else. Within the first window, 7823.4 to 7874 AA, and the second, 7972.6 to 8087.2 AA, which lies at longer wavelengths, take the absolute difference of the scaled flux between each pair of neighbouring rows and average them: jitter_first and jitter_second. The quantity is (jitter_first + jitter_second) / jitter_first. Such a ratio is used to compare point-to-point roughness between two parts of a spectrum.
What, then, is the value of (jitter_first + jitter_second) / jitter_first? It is 8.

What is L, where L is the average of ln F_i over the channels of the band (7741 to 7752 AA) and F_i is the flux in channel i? 1.09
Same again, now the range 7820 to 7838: 1.10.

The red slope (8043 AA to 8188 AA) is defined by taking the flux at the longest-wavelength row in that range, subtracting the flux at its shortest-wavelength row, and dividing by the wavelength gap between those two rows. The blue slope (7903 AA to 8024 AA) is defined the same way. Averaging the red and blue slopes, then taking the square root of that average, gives 0.03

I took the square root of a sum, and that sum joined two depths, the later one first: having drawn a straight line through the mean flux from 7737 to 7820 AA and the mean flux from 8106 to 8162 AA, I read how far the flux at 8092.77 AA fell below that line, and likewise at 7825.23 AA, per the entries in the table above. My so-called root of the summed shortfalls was 0.38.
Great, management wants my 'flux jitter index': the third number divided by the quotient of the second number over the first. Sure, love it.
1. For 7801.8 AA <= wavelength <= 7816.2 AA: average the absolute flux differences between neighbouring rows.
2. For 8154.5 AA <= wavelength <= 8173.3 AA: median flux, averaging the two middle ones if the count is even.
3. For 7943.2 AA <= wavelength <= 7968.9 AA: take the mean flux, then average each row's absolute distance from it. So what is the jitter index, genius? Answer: 0.013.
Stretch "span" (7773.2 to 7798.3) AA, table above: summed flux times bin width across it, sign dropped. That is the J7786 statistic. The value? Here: 77.4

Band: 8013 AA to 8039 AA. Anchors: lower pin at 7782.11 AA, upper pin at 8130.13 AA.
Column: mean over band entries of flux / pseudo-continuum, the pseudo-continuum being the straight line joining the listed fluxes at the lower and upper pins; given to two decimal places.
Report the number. 1.16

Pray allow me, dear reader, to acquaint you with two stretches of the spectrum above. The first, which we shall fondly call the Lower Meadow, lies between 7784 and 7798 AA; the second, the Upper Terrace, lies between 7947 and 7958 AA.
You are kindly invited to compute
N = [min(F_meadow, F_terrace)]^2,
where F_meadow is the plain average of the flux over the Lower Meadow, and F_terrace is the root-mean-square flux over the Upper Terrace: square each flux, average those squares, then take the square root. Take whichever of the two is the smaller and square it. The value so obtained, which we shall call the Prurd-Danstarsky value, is 8.5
